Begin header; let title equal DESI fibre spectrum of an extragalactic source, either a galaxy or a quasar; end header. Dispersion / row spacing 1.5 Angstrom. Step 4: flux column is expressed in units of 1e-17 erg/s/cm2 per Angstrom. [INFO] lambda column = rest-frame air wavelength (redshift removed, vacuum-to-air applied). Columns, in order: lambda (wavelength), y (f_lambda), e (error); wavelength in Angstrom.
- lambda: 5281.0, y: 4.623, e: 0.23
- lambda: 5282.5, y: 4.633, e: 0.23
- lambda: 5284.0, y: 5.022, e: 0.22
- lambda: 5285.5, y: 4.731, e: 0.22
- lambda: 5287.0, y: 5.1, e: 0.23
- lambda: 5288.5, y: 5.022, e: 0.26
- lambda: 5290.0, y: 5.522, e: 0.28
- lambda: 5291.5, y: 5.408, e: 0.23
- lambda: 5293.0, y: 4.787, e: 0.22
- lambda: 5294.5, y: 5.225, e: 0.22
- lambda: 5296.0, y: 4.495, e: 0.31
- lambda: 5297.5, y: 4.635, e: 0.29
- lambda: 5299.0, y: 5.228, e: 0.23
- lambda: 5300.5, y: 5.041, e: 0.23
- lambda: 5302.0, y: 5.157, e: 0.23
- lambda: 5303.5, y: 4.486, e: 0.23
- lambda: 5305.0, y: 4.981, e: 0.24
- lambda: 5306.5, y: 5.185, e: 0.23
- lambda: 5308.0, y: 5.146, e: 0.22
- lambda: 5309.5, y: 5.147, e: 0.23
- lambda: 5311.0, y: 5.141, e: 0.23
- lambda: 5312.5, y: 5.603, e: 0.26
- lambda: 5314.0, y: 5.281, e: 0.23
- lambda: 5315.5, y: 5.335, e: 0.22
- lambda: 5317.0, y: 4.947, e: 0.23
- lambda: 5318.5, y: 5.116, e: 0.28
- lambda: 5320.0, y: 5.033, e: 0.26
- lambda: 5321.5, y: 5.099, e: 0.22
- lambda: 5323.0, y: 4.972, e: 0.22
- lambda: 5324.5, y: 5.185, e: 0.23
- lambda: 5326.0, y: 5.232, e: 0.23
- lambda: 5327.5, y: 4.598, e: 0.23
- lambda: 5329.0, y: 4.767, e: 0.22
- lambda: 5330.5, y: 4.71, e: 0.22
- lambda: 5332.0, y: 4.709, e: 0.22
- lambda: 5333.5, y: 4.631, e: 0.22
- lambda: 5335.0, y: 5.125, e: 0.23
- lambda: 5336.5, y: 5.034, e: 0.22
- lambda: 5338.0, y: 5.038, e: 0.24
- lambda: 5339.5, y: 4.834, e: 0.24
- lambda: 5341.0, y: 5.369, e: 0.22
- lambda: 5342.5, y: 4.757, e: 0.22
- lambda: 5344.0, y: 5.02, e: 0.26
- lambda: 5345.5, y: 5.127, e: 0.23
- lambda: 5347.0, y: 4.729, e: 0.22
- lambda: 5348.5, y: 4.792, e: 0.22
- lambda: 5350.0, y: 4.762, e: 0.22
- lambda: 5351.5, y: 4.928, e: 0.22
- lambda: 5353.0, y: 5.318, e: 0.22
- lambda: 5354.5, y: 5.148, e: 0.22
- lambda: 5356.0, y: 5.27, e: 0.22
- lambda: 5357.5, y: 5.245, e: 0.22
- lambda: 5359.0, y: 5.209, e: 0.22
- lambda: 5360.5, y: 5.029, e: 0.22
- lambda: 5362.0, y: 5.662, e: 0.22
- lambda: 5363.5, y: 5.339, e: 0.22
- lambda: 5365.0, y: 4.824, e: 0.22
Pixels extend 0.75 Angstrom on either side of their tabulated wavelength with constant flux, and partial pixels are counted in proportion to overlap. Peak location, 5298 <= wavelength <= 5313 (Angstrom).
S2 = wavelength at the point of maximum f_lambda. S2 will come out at 5312.5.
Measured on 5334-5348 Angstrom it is 5341.0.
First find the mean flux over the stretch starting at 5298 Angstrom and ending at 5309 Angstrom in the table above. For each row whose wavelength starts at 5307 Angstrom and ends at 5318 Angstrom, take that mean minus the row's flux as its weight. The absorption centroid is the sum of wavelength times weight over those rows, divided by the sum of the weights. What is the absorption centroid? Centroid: 5312.4 Angstrom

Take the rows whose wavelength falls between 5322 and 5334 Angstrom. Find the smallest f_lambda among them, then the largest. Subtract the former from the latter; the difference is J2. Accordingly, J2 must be 0.63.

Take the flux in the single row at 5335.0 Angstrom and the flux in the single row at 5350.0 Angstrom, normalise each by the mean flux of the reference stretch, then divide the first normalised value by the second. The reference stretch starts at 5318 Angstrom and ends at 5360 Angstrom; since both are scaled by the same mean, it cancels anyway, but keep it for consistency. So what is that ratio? 1.08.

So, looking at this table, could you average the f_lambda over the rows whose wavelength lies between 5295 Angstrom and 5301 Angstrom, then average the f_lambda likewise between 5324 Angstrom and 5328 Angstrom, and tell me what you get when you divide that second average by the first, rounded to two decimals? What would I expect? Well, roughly 1.03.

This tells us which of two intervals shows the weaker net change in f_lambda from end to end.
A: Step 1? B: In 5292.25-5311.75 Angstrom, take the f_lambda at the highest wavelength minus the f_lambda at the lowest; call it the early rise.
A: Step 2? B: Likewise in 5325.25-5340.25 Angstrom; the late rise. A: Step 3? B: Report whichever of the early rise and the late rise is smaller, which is -0.40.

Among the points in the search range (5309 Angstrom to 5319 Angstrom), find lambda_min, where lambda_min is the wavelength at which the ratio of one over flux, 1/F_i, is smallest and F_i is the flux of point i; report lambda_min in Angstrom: 5312.5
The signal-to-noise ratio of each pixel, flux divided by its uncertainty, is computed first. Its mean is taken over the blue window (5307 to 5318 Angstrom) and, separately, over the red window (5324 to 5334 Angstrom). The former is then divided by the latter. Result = 1.05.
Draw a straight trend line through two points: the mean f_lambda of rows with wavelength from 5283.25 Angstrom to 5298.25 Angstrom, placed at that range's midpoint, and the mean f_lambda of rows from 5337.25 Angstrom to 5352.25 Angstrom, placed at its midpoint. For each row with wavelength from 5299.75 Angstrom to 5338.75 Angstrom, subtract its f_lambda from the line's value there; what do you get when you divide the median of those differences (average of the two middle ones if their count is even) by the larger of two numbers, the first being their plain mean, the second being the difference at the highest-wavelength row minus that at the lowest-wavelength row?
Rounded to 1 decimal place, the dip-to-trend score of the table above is 3.1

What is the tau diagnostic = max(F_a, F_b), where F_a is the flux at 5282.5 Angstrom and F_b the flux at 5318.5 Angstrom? 5.12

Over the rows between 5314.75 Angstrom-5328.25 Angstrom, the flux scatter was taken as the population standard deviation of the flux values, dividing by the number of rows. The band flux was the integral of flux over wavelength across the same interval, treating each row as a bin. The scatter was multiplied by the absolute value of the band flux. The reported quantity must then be 13.7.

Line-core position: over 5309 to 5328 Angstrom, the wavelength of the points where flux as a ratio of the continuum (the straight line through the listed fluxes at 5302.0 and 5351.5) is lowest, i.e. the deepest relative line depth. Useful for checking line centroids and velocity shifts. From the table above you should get 5327.5 Angstrom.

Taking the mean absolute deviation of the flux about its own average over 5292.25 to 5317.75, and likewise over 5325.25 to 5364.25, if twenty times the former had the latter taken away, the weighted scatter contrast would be 4.4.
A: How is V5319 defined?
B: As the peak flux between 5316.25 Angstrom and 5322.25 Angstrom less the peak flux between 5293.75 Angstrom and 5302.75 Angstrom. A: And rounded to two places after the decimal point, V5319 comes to -0.11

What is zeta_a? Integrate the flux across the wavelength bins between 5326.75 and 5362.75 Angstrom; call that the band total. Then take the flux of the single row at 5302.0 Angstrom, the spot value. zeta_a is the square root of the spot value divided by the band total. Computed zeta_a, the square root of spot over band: 0.169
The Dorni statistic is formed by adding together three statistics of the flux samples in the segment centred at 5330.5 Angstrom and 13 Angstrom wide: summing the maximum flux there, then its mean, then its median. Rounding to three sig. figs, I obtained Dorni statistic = 14.9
